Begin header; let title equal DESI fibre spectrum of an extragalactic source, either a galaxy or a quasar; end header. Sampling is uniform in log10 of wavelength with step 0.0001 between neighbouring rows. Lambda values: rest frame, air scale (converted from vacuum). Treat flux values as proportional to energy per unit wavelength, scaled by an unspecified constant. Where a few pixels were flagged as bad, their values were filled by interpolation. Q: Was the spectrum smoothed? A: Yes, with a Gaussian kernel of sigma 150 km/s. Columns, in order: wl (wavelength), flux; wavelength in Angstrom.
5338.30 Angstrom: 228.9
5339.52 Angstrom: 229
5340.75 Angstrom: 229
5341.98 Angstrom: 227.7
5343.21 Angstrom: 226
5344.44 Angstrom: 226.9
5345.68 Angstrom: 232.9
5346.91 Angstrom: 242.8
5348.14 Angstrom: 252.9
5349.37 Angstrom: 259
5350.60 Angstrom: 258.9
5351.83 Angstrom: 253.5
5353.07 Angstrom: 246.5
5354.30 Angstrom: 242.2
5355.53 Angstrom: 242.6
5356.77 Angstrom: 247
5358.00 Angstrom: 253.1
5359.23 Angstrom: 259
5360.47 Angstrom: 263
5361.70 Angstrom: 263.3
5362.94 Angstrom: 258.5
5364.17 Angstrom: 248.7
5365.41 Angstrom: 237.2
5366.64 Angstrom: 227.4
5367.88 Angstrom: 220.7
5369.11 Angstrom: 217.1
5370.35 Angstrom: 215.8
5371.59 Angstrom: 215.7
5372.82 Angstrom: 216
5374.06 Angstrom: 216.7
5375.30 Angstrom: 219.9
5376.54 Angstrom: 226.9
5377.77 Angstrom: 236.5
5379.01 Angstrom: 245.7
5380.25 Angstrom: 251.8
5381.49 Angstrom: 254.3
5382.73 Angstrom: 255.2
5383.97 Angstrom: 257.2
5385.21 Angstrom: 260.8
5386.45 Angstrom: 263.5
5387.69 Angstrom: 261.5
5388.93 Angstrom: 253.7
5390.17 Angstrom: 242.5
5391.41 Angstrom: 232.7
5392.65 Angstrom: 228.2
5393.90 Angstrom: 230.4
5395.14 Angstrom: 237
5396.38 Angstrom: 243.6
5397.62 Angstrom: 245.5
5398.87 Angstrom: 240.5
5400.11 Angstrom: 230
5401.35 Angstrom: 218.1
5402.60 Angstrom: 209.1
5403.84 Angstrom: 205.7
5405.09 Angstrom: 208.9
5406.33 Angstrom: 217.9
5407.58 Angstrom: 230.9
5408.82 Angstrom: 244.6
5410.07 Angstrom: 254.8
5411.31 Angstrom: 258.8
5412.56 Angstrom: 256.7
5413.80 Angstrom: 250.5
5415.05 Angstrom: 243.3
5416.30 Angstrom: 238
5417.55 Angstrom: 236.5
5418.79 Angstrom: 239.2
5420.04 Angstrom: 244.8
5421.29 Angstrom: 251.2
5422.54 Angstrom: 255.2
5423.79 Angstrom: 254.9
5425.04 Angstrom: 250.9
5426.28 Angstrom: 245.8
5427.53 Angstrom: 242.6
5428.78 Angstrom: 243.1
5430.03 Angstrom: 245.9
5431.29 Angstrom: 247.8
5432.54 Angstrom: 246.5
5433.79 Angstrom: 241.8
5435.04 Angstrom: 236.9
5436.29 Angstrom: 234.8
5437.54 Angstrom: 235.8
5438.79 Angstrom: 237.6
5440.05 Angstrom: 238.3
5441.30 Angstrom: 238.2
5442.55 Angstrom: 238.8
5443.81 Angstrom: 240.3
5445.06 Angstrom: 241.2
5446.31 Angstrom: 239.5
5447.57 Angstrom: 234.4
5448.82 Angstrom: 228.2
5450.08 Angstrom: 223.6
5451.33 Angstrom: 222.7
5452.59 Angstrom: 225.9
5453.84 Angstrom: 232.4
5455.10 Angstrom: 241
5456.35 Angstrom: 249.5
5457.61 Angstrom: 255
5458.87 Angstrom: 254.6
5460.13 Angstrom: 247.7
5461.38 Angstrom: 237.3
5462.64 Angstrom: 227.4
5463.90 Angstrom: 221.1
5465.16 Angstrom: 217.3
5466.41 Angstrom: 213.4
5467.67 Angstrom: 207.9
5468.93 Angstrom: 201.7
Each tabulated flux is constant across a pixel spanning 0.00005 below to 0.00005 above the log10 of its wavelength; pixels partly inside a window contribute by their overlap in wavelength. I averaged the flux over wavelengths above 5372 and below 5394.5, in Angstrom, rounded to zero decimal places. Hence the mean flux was 242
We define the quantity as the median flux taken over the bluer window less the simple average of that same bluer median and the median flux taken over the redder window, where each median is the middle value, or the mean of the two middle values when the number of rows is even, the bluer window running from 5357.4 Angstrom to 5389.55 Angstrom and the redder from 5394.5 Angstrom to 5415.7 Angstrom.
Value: 4.9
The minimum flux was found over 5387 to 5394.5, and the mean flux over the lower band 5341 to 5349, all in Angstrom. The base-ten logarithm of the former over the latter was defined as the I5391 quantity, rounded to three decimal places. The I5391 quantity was -0.013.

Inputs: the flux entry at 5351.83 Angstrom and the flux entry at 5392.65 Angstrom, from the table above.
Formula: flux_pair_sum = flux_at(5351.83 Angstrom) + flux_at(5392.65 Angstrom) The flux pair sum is 482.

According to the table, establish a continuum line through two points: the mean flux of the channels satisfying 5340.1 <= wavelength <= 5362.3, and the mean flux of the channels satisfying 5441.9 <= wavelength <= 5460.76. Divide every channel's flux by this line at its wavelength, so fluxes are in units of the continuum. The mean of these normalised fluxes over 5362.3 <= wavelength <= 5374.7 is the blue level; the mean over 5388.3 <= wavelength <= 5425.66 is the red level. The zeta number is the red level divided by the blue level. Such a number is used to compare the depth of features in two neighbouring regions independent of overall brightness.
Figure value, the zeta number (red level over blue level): 1.06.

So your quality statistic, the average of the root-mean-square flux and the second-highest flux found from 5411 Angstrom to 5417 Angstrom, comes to 253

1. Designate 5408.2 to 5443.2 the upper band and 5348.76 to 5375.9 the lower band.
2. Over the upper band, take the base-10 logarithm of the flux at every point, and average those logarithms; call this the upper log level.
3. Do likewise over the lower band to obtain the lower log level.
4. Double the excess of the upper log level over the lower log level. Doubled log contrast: 0.019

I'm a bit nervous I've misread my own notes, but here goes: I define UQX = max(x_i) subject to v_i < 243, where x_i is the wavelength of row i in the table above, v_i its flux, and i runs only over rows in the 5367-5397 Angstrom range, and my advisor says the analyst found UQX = 5395.14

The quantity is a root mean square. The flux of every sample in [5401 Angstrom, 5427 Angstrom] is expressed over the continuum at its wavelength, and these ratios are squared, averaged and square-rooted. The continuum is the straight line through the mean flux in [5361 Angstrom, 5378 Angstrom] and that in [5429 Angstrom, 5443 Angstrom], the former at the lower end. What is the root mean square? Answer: 1.01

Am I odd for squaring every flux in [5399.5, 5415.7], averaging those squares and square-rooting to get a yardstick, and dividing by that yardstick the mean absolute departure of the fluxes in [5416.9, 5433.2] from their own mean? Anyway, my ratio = 0.018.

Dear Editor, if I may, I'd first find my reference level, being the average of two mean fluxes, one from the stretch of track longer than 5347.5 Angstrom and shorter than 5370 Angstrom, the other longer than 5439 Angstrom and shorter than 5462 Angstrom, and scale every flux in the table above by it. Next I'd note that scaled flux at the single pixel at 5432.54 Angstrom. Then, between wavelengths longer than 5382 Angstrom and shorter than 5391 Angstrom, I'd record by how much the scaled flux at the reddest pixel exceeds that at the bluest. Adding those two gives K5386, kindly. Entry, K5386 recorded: 0.96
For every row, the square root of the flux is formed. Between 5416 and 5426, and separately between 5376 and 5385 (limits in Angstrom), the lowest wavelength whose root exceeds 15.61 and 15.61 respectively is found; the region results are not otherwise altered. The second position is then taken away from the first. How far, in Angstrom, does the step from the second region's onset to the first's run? 41.0 Angstrom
